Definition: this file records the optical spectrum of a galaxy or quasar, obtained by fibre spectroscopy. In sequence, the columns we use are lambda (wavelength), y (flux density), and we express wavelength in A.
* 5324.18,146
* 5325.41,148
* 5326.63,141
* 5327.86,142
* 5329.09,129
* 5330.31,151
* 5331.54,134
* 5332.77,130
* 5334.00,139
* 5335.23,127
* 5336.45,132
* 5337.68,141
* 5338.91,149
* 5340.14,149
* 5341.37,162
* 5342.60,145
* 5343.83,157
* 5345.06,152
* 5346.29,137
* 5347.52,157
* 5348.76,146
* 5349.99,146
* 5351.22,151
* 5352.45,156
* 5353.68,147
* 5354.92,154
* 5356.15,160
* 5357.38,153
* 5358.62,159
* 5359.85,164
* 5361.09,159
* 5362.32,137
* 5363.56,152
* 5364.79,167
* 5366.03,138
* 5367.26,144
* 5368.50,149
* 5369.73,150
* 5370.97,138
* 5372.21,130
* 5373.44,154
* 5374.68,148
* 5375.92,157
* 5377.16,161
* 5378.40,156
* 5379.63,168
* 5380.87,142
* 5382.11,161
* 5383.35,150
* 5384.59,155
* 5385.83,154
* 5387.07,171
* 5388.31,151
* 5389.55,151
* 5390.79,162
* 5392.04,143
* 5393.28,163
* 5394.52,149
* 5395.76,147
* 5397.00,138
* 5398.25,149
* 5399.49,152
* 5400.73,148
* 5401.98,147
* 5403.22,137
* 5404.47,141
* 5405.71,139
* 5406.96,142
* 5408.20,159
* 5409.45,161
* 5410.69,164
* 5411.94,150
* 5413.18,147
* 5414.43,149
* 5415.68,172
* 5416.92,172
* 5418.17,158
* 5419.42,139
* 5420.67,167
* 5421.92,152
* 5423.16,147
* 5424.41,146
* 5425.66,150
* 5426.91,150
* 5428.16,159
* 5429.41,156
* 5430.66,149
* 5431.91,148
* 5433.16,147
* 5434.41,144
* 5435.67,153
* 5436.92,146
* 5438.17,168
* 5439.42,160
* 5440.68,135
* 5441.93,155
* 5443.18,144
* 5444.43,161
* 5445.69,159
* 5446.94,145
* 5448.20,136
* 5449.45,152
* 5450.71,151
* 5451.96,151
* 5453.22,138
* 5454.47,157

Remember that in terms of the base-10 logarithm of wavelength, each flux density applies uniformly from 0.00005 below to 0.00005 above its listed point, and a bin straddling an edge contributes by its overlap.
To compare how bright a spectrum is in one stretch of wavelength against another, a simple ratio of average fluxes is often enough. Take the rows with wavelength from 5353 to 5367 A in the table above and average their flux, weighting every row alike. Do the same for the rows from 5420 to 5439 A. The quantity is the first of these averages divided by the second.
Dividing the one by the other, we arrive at 1.01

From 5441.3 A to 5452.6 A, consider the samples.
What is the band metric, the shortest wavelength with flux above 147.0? 5441.93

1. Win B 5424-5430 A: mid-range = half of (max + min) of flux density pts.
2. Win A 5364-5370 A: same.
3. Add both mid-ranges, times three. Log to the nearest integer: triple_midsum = 915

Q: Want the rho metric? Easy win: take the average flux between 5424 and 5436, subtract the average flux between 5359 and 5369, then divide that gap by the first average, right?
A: -0.01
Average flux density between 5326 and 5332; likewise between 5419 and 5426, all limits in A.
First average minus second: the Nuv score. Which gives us -11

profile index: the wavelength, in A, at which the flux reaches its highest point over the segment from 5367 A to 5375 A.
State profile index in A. 5373.44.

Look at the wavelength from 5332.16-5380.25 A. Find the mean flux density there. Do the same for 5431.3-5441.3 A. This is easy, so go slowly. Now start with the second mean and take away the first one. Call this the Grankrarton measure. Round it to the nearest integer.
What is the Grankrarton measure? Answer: 1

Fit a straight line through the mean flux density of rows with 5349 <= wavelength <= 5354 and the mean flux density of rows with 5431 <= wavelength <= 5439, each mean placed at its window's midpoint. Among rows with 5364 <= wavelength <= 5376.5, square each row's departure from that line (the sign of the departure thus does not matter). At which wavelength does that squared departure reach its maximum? 5372.21 A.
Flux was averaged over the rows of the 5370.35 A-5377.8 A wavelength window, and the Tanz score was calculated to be 148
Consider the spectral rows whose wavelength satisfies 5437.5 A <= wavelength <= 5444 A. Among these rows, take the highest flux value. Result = 168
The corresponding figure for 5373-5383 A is 168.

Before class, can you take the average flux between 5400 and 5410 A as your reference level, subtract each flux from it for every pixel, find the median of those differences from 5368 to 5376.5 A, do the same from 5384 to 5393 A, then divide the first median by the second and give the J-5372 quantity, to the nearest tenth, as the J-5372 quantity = 0.3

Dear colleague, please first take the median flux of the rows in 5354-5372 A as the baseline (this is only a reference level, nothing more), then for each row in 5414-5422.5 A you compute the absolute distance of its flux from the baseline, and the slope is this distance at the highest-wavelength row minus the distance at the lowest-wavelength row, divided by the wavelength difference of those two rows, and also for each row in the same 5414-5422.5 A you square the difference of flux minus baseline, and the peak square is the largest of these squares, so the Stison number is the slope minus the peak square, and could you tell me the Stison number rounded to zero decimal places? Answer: -381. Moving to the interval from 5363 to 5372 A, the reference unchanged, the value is -208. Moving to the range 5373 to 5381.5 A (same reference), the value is -239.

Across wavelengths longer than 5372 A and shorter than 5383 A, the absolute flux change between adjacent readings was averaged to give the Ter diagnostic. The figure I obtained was 13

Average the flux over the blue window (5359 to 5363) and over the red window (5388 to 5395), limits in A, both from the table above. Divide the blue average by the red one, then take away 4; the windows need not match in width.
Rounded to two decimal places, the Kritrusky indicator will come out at -3.00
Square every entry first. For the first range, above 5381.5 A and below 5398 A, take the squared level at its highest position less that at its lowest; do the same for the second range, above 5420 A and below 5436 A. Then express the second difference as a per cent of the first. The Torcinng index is 65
